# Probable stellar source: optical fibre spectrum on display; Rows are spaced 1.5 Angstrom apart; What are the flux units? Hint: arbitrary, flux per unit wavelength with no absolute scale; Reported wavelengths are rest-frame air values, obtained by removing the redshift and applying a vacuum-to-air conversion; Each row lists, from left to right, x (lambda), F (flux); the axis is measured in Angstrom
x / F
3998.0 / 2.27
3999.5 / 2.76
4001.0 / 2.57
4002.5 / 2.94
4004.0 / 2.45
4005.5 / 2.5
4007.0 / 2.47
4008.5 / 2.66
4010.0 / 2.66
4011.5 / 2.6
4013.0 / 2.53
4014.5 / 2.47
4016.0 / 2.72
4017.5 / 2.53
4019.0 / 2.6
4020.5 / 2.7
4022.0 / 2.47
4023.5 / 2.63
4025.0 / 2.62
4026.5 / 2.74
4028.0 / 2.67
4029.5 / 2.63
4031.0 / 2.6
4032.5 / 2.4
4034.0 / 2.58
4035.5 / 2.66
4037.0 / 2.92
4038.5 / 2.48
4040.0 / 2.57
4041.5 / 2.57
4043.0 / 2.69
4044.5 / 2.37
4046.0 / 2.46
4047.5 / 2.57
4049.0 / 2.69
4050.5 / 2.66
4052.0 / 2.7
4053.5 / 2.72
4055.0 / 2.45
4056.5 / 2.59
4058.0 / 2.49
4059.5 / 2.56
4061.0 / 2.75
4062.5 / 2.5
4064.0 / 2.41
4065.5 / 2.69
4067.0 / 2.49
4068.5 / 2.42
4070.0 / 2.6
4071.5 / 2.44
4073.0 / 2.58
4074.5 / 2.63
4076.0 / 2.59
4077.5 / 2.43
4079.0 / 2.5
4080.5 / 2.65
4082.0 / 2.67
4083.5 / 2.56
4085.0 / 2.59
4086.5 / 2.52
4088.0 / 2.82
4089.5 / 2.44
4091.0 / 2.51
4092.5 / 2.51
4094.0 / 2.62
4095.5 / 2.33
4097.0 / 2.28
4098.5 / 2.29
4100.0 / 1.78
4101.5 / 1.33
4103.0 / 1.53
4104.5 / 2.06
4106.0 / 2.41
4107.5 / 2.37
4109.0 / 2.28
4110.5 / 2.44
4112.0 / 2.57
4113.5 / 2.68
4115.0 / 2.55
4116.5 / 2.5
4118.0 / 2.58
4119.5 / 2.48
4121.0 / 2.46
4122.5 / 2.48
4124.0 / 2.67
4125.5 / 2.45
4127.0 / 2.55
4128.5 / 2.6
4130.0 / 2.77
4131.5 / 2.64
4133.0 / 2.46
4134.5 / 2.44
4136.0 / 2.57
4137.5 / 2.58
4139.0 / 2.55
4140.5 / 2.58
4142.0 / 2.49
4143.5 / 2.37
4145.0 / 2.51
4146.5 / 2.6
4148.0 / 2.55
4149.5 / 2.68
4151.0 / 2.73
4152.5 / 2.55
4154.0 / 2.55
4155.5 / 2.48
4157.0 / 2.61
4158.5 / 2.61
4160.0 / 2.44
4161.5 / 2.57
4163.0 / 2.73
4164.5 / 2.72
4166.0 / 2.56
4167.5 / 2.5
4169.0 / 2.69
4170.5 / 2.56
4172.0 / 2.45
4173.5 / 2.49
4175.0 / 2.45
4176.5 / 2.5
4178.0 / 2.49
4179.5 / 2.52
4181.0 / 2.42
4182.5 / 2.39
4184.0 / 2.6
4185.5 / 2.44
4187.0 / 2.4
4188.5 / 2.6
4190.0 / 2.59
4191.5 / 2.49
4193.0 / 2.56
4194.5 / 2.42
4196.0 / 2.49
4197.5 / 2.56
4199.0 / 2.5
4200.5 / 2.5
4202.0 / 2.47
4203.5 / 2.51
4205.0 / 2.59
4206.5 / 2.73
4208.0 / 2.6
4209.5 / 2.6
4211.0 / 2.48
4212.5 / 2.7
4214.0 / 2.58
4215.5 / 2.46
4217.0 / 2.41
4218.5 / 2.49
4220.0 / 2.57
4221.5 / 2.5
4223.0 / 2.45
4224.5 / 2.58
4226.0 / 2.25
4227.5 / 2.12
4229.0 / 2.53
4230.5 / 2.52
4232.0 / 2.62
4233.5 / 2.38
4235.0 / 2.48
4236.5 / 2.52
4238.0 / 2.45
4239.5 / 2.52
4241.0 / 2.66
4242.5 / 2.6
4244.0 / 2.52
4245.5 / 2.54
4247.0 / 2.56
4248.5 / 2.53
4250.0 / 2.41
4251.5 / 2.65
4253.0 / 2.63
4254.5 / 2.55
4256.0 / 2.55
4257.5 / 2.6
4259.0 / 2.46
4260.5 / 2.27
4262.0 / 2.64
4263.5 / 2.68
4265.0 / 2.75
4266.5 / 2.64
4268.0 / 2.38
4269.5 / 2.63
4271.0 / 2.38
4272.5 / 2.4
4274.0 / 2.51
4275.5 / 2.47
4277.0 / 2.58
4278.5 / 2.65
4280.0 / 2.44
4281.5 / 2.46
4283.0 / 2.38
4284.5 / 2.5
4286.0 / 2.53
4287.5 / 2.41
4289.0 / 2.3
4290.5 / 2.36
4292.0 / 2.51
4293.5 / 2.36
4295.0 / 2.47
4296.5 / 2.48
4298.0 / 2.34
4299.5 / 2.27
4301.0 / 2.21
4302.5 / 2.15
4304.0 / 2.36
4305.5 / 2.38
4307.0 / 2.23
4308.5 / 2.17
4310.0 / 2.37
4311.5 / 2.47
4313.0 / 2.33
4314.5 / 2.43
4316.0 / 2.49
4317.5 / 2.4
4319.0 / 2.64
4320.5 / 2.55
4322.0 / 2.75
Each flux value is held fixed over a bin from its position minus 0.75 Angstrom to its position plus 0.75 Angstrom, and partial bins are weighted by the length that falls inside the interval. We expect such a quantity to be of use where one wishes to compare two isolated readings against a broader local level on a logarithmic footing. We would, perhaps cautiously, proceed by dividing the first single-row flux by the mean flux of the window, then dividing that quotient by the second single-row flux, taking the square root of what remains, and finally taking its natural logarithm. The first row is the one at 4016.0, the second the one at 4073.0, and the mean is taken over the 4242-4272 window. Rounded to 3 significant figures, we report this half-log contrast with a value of -0.441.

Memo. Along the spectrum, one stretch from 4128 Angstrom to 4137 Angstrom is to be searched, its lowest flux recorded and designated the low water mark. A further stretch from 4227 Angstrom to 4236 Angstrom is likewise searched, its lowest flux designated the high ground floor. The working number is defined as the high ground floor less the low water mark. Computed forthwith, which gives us -0.3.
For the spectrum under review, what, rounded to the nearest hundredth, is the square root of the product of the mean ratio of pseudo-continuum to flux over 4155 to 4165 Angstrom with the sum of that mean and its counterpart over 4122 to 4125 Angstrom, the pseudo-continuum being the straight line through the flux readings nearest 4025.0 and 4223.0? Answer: 1.37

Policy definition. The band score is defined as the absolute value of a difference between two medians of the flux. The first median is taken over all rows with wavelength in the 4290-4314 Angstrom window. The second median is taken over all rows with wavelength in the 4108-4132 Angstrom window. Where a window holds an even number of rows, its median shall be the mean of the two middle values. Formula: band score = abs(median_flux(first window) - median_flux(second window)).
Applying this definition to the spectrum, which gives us 0.19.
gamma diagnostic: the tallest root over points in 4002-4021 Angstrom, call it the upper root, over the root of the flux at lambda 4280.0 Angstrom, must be 1.10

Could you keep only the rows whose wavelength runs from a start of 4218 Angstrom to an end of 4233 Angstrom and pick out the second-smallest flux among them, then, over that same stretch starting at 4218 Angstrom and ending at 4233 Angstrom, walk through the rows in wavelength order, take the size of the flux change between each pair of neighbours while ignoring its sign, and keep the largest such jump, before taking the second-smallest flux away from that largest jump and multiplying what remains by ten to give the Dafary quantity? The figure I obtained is -18.4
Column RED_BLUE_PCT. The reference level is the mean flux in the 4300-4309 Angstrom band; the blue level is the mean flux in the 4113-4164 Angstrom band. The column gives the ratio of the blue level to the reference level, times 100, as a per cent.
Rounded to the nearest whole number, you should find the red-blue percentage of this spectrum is 114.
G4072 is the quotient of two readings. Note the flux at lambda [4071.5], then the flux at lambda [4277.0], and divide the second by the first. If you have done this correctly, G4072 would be 1.06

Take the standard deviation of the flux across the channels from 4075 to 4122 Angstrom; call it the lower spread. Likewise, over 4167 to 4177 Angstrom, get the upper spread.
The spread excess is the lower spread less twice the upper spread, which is 0.16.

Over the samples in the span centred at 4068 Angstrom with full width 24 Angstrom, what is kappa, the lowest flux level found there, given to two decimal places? 2.41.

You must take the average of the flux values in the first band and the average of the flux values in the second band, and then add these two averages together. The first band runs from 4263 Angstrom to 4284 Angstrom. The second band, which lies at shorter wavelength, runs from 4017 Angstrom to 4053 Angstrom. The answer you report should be 5.13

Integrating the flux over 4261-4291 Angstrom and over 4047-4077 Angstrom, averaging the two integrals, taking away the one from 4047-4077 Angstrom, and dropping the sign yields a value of 1.1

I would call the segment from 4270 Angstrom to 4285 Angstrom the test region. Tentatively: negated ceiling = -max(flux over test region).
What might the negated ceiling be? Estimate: -2.65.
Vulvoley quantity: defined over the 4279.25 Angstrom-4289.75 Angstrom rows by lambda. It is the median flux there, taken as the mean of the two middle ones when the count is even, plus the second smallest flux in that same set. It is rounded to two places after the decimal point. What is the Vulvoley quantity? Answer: 4.82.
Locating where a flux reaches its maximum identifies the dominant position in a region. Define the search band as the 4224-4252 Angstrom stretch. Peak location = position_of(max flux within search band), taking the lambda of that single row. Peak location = 4241.0 Angstrom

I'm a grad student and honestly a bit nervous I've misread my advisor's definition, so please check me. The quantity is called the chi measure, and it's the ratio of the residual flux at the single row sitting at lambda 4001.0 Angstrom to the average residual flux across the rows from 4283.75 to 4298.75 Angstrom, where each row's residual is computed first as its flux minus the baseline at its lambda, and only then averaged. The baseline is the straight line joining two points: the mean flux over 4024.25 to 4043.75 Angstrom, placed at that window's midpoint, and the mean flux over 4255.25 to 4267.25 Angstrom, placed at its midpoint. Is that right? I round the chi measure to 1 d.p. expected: 0.4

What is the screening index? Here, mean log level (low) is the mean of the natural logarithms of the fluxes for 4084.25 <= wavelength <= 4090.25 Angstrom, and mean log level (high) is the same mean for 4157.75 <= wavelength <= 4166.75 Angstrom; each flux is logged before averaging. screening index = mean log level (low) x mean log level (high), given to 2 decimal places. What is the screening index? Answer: 0.91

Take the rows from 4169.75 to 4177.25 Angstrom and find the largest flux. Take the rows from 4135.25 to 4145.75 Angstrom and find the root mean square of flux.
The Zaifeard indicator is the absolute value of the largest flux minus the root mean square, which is 0.038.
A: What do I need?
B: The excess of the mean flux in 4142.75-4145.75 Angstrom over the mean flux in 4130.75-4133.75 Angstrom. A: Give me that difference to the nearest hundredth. -0.11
